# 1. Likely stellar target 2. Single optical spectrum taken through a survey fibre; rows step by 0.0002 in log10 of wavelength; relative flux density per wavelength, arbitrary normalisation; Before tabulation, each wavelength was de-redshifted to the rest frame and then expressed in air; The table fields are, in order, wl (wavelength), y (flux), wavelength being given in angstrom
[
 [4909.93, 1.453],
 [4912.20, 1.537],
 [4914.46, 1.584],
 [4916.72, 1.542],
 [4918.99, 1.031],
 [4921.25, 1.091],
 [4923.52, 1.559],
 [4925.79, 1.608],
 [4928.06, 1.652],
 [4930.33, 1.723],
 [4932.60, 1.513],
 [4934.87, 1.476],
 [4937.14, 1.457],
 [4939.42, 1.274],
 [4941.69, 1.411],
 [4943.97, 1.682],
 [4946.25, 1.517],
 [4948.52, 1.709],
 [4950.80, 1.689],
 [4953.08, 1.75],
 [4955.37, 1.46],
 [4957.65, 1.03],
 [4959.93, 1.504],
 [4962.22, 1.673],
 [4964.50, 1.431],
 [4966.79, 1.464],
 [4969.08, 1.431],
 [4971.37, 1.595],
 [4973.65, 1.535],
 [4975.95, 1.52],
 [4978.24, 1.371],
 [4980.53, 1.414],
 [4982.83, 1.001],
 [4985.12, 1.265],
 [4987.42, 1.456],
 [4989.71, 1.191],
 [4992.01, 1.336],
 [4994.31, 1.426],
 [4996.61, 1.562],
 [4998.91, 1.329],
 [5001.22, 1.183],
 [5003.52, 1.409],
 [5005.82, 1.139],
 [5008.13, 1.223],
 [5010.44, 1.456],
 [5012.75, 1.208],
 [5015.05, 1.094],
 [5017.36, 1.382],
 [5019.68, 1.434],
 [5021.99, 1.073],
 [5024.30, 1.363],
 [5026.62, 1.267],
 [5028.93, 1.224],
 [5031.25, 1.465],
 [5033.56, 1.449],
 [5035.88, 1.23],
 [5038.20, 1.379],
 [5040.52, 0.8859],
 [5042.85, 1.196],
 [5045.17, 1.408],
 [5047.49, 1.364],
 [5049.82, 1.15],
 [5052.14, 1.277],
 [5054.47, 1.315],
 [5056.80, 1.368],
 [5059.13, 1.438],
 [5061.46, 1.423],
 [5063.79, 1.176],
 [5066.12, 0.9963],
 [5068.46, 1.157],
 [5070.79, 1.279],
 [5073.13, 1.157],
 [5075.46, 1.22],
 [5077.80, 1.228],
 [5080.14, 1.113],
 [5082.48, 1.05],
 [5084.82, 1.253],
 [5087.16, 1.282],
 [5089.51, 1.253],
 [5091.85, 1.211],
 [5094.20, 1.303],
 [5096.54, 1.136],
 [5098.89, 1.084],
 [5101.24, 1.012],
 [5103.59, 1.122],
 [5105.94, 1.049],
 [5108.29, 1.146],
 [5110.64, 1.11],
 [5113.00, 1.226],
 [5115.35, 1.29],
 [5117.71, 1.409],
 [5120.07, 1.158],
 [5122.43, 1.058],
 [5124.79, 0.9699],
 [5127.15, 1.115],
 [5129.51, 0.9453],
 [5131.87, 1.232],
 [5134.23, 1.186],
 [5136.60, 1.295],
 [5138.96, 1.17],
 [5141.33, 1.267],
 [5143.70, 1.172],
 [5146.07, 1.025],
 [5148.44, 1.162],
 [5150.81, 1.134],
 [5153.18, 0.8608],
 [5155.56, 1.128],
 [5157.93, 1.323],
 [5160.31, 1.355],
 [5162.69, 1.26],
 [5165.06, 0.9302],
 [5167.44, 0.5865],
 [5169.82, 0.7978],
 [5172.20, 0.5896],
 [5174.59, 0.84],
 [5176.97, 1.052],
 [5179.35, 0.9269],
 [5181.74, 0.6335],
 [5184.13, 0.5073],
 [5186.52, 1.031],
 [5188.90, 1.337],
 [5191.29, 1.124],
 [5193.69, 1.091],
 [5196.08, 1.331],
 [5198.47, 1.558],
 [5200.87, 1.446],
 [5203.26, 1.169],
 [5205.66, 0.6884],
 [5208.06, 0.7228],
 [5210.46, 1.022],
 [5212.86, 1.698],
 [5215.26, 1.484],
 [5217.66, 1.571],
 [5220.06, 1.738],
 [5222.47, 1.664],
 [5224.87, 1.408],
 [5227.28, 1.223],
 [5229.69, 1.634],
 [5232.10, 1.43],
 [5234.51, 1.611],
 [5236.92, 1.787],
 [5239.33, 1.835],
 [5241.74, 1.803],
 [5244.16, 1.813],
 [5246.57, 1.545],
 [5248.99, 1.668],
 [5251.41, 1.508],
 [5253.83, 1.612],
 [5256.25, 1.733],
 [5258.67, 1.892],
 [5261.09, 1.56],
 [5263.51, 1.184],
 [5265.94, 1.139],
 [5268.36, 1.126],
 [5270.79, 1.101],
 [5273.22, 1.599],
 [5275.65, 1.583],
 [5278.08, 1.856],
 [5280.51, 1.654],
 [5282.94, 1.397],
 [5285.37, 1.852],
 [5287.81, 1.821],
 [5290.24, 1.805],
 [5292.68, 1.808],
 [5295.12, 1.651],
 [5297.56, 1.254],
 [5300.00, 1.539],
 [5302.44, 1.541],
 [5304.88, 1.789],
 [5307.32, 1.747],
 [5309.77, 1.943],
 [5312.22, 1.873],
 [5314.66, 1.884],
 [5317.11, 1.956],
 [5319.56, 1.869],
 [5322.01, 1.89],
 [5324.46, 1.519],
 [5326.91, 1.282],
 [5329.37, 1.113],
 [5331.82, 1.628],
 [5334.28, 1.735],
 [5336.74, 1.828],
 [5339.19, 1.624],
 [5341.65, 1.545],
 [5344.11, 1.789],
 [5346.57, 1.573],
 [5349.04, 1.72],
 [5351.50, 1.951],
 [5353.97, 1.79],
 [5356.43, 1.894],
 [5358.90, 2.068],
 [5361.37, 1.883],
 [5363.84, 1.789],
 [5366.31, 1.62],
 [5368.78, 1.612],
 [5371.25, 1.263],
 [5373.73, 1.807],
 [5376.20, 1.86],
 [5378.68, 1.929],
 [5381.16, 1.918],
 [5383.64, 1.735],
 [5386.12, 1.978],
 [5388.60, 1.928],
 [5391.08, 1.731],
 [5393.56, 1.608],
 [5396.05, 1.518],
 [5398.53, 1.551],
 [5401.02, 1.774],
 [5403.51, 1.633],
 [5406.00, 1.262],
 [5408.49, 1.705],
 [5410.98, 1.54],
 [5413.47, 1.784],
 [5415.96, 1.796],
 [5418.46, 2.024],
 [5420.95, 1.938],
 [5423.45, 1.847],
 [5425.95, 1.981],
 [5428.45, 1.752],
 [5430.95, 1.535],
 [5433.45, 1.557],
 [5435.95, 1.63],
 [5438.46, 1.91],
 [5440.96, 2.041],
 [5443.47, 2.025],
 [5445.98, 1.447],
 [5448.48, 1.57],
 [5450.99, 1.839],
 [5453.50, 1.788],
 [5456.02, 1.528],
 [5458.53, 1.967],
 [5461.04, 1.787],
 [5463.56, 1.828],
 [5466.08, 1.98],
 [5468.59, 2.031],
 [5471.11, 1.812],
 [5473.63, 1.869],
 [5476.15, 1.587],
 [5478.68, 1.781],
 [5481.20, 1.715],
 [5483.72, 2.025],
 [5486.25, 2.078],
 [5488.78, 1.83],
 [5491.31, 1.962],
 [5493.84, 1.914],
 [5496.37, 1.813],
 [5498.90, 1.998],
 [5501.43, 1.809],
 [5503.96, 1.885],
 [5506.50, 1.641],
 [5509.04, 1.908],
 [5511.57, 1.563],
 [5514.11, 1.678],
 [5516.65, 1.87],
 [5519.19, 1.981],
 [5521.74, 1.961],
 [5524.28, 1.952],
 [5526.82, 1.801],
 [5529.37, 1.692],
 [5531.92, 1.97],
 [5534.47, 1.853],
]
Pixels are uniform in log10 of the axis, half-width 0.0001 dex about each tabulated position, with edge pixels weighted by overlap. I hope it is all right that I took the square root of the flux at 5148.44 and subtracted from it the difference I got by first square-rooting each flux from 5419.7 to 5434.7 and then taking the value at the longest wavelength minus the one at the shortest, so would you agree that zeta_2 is 1.2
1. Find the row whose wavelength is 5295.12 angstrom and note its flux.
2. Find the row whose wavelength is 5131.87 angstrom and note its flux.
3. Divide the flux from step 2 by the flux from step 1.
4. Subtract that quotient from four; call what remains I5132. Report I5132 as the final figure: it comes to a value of 3.25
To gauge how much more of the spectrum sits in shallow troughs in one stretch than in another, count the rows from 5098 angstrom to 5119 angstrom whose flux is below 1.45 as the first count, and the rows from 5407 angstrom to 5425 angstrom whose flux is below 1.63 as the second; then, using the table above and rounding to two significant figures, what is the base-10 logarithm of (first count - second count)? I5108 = 0.90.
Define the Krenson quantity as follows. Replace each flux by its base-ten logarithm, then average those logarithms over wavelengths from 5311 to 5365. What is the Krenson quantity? 0.236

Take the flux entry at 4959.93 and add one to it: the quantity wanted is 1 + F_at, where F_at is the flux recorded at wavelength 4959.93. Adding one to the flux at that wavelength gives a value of 2.50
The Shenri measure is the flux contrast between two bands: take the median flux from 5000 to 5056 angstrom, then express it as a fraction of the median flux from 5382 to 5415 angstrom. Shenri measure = 0.75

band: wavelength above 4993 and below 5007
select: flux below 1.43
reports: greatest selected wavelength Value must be 5005.82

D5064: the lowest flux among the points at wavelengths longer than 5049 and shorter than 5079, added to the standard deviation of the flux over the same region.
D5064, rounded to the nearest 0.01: 1.12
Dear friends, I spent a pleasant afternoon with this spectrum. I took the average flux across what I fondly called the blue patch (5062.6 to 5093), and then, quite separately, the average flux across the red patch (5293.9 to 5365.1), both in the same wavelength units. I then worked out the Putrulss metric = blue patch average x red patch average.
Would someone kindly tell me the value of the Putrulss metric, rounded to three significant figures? 2.03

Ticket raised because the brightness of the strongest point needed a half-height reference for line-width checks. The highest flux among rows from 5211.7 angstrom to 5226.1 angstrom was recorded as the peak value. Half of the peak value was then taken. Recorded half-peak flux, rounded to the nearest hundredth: 0.87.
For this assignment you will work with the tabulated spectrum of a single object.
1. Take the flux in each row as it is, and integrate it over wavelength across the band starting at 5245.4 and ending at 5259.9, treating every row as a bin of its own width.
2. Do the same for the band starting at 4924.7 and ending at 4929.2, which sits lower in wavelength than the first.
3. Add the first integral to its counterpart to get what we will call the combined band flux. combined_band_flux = 31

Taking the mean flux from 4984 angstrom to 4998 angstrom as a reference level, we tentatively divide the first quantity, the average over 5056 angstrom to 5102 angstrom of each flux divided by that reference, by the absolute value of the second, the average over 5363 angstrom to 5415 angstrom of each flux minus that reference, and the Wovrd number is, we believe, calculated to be 2.75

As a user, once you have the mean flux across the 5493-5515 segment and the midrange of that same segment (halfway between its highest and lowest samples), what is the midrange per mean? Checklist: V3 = 0.99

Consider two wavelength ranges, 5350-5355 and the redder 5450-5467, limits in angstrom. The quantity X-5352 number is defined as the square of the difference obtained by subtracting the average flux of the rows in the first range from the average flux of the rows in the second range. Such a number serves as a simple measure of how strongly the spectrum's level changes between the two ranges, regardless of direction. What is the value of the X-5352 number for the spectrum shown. 0.003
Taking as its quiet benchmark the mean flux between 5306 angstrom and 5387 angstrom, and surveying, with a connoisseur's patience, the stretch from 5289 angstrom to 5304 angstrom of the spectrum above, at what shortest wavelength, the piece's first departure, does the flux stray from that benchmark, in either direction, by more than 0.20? 5297.56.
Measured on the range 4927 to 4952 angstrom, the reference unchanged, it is 4932.60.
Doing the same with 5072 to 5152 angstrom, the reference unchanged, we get 5073.13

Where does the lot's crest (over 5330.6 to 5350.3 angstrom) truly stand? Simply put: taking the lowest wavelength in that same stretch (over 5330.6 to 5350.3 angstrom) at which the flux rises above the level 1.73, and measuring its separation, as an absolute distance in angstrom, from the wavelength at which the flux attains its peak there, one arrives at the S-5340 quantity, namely 2.5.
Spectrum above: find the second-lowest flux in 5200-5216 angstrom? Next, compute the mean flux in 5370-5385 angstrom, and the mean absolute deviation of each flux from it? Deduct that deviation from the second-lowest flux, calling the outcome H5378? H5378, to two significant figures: 0.55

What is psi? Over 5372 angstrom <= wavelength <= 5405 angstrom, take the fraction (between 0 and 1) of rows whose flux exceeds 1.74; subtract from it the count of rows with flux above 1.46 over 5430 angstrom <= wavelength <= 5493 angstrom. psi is -23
